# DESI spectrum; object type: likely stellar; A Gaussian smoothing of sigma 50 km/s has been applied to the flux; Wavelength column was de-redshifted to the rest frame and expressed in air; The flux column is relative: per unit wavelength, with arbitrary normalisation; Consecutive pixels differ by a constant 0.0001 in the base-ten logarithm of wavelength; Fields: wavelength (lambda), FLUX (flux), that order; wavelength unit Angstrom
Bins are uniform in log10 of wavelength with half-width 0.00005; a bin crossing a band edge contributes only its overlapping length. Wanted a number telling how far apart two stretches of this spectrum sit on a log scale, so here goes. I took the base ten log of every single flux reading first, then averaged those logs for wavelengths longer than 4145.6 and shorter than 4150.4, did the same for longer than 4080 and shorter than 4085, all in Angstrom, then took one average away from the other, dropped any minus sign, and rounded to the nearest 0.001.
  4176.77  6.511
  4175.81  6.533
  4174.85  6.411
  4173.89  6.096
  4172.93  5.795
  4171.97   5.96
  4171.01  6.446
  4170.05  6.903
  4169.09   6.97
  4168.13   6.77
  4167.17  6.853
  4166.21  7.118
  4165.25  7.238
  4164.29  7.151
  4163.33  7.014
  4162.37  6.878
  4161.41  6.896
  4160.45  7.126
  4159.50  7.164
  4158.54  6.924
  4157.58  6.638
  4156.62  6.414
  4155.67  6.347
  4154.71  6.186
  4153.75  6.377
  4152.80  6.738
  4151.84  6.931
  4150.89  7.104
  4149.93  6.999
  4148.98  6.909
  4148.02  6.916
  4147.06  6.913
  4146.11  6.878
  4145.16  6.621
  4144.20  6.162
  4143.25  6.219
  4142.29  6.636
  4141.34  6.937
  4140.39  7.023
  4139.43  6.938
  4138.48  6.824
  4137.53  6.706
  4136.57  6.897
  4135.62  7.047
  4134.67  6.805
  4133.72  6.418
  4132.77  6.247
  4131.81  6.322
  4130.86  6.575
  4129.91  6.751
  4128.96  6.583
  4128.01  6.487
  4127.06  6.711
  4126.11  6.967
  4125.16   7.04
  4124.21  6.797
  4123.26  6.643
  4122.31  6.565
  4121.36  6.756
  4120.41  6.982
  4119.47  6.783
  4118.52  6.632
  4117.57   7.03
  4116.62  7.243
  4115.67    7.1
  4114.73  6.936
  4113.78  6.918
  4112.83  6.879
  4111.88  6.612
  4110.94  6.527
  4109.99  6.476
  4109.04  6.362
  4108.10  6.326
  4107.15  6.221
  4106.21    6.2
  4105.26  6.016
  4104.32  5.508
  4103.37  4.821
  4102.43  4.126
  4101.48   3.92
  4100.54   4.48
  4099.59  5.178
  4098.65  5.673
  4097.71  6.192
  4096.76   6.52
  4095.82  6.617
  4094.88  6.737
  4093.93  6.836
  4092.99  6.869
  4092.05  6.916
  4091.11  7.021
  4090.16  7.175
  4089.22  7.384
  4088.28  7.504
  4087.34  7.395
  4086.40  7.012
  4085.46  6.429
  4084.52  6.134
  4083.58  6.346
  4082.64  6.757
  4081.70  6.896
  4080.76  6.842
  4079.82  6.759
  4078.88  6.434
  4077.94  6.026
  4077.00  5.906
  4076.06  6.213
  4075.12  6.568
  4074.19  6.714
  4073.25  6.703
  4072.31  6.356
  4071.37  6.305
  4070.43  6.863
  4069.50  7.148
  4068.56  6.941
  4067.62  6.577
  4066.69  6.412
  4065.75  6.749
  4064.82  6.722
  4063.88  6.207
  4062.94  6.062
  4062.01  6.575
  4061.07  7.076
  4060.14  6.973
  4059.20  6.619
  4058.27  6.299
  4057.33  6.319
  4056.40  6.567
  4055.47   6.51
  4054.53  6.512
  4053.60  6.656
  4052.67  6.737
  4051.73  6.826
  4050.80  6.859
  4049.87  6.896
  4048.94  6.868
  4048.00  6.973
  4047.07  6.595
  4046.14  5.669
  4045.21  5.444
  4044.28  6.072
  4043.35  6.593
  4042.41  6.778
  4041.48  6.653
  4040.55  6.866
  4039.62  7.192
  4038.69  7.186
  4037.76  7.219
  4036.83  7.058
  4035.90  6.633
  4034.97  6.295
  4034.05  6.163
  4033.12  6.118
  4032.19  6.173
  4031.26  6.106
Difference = 0.022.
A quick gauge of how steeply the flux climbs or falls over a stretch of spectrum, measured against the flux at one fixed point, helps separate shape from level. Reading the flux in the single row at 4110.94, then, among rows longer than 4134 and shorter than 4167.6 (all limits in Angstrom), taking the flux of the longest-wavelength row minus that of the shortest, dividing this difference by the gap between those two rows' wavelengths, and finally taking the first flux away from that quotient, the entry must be -6.53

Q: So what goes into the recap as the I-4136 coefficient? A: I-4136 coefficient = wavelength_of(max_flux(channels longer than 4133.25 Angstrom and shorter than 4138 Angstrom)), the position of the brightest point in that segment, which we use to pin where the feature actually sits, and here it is 4135.62 Angstrom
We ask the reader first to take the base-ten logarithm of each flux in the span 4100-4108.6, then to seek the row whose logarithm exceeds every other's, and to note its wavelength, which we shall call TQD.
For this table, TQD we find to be 4108.10 Angstrom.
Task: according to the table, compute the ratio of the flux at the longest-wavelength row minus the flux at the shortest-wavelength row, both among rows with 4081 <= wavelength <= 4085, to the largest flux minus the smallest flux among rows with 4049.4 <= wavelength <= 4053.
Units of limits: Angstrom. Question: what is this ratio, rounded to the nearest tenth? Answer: -4.8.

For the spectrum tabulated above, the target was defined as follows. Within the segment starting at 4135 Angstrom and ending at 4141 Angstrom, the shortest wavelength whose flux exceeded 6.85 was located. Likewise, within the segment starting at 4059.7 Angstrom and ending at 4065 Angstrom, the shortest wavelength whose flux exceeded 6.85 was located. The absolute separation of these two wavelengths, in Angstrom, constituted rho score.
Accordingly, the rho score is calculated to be 75.5 Angstrom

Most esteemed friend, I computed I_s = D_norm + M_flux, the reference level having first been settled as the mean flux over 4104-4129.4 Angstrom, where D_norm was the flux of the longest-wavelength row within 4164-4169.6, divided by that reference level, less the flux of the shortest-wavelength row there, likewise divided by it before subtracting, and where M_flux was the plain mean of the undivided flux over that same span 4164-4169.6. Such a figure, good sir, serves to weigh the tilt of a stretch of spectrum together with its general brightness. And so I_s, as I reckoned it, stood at 7.0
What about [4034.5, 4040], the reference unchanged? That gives 7.1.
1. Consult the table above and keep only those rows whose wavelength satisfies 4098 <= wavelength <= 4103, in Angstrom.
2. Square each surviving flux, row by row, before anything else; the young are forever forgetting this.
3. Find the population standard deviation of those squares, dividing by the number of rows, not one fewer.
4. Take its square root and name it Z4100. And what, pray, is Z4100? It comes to 2.51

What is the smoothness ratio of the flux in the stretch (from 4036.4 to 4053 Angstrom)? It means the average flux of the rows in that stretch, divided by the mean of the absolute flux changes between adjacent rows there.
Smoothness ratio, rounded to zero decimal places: 28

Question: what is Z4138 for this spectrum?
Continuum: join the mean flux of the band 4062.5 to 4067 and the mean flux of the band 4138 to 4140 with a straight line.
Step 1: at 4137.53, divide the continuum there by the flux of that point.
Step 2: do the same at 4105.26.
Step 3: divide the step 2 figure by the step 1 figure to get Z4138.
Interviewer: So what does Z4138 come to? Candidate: 1.08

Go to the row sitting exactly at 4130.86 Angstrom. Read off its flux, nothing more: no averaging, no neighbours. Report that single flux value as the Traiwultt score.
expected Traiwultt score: 6.575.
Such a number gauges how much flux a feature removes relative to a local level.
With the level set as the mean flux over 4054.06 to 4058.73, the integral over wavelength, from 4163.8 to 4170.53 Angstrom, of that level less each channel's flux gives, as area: -4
